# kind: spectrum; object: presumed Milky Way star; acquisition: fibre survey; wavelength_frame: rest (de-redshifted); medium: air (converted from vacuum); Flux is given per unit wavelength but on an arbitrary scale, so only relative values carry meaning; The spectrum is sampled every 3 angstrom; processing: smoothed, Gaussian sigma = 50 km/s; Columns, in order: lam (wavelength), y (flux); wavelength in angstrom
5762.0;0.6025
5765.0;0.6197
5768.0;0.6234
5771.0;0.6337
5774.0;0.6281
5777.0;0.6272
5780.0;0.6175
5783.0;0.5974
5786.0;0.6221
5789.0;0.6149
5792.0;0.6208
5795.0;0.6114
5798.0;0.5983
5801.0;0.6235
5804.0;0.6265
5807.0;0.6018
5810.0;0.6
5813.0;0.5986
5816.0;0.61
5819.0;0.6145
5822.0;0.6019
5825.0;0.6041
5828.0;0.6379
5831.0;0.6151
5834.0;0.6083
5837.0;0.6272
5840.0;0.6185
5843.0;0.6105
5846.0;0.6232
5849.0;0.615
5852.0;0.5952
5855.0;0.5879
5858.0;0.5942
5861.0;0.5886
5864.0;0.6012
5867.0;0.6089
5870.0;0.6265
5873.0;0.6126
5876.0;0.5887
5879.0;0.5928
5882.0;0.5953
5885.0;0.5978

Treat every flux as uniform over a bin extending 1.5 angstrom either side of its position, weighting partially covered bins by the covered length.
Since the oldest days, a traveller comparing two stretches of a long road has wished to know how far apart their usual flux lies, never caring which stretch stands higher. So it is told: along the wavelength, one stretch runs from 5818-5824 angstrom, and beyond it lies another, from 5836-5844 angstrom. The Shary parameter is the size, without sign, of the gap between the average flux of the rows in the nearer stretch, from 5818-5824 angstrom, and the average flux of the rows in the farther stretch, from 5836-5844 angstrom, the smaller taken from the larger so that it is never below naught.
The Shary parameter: 0.011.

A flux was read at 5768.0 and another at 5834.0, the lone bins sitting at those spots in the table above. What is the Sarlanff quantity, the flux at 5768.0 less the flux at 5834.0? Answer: 0.02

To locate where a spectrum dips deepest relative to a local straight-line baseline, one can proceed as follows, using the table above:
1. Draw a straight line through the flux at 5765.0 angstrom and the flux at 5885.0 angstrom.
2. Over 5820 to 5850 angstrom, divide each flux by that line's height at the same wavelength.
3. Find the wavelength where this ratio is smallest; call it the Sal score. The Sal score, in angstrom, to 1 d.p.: 5822.0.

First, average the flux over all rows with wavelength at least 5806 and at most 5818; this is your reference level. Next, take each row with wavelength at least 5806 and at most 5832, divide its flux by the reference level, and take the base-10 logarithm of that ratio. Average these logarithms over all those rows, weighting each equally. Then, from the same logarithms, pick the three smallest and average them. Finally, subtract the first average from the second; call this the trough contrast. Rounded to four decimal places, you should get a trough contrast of -0.0065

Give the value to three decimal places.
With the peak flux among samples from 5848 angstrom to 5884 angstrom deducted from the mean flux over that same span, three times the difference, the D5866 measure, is -0.078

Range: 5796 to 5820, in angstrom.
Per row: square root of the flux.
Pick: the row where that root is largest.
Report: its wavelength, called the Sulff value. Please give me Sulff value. 5804.0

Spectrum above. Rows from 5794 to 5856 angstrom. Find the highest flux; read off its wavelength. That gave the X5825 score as 5828.0 angstrom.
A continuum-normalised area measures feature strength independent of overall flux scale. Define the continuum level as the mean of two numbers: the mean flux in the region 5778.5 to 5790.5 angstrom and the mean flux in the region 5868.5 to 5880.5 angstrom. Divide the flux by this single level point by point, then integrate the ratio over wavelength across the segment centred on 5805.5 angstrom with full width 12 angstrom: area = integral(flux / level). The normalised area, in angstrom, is 12.1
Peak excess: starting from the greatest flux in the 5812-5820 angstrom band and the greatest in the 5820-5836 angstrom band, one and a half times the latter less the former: 0.342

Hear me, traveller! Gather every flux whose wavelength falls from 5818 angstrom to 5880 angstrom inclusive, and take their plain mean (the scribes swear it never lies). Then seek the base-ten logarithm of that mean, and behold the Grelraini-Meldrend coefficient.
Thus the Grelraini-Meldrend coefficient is -0.2159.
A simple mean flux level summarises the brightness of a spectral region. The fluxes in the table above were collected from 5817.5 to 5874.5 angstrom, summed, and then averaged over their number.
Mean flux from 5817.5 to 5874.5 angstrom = 0.610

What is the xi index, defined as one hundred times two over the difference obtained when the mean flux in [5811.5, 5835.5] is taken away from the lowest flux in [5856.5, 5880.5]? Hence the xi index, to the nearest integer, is -8811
